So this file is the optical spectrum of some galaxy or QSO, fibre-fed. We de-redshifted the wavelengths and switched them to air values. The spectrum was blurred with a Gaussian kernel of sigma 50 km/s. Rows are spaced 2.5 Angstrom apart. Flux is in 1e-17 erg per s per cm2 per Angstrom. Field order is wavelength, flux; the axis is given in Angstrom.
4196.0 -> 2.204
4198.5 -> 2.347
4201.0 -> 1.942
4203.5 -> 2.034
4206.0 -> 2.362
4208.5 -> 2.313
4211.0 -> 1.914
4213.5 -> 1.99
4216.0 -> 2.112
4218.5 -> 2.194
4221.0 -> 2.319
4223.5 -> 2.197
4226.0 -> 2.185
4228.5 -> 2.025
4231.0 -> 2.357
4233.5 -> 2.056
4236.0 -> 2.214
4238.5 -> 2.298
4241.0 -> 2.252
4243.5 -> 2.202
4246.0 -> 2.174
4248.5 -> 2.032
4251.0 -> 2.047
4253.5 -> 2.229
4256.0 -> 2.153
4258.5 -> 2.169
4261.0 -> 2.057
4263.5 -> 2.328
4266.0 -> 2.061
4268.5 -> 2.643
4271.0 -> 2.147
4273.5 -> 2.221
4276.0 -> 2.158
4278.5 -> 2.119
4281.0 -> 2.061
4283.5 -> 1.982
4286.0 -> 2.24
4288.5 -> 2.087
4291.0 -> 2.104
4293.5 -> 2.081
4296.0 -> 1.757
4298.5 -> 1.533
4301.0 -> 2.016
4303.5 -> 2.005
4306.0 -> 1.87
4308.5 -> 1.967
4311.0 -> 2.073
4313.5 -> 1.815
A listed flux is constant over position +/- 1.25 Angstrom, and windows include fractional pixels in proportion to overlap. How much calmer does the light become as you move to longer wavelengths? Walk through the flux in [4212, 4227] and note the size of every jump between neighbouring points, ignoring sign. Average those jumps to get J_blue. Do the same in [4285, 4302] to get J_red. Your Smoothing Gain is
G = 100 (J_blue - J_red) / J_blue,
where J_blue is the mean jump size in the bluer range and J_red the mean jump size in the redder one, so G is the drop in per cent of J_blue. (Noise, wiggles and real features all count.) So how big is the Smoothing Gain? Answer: -120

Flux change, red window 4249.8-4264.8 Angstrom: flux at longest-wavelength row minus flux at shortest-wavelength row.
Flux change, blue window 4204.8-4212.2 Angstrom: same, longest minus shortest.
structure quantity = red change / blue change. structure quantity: -0.63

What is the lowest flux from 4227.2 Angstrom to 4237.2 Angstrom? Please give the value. 2.025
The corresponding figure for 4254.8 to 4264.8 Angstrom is 2.057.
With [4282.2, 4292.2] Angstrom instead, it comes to 1.982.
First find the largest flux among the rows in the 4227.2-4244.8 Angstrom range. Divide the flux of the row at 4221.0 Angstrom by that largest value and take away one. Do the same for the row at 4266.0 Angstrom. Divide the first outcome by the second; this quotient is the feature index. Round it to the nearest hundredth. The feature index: 0.13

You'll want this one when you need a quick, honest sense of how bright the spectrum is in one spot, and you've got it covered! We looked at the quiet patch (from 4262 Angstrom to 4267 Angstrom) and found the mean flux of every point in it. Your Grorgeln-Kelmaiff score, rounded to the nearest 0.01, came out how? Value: 2.19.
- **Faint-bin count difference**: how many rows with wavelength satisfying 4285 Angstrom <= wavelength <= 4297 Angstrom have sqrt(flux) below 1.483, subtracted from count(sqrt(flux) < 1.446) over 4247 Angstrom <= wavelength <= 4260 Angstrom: -2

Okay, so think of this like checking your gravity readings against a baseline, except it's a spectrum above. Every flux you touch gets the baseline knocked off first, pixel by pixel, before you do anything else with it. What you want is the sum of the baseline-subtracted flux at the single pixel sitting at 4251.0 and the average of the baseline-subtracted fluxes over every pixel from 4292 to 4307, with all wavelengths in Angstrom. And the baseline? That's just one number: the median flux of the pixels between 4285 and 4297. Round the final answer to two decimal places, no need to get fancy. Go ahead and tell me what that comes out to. -0.25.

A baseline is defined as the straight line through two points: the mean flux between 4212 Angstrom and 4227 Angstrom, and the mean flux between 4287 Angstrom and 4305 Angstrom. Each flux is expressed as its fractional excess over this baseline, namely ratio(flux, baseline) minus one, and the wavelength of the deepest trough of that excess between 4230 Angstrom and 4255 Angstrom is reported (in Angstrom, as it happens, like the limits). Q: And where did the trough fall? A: 4233.5 Angstrom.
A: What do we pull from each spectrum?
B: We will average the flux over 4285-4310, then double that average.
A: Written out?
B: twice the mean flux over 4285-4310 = 3.93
